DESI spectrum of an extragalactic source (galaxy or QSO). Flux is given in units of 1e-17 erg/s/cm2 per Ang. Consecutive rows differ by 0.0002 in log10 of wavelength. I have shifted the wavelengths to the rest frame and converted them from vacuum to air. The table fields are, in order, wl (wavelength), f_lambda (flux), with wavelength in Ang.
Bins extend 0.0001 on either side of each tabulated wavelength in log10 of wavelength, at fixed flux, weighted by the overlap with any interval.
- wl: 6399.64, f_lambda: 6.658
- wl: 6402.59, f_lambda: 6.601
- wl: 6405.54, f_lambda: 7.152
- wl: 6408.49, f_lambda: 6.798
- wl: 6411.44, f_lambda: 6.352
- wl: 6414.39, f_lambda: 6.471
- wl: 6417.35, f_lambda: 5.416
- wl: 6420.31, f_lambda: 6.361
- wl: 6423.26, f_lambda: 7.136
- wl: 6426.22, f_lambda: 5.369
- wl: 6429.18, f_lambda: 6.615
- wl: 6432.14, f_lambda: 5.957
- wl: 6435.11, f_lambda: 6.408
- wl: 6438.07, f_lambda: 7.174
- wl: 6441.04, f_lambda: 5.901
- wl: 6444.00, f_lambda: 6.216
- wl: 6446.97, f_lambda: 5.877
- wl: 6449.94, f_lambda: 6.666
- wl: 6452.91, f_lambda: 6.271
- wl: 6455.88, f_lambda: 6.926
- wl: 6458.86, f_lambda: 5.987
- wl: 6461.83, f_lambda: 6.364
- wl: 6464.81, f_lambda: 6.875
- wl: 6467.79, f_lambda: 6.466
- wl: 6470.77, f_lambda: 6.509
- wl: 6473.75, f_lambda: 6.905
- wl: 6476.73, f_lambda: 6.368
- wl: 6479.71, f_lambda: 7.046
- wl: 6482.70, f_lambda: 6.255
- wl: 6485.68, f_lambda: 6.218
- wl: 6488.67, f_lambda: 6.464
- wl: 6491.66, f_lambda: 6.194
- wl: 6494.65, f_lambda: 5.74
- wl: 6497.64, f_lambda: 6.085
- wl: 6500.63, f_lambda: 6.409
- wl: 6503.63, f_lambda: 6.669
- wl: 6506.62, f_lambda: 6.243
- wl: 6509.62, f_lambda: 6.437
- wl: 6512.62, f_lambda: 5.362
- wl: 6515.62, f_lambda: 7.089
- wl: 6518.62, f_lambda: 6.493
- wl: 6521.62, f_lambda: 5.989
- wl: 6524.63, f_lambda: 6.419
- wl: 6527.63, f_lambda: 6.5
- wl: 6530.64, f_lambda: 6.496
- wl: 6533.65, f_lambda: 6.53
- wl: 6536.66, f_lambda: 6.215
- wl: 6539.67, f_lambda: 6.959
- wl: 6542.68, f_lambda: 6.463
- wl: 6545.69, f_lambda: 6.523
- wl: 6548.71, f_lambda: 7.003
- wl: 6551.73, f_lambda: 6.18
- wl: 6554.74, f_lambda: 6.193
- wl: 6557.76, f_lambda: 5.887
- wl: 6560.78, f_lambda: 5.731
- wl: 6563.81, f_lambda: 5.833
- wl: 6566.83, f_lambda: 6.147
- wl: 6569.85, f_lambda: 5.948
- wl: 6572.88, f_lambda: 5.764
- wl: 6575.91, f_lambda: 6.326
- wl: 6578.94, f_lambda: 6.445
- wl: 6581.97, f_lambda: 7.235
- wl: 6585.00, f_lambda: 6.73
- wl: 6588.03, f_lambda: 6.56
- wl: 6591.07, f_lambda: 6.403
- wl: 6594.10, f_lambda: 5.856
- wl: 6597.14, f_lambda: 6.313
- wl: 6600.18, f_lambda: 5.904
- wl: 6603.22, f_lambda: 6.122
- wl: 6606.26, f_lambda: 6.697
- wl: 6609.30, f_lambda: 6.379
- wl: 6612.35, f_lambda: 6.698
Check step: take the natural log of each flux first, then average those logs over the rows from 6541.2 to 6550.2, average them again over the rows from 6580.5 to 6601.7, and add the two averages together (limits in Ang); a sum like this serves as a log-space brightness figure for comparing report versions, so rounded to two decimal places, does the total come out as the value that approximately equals 3.75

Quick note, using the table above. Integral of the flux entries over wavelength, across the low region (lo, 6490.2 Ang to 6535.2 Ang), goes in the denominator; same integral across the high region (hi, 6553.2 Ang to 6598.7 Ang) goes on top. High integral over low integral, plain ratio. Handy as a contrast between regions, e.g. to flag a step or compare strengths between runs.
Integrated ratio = 1.00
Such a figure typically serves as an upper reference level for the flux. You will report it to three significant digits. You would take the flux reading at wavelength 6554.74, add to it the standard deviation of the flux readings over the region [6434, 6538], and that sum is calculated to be 6.58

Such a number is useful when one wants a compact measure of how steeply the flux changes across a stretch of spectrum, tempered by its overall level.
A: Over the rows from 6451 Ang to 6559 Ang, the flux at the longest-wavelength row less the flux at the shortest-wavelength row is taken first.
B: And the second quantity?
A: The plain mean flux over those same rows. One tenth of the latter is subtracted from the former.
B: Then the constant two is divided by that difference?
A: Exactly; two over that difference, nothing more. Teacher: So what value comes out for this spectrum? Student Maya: -2.0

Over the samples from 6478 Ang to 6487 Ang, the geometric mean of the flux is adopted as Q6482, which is 6.50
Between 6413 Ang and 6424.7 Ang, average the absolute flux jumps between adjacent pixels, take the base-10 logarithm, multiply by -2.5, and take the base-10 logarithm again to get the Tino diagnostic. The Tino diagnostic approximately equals -1.1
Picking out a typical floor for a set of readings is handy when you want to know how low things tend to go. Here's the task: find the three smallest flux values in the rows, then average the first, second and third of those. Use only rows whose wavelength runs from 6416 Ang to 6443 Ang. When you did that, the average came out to 5.56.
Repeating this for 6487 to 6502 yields 6.01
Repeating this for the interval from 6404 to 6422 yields 6.04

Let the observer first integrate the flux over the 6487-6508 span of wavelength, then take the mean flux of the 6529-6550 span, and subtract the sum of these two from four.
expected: -134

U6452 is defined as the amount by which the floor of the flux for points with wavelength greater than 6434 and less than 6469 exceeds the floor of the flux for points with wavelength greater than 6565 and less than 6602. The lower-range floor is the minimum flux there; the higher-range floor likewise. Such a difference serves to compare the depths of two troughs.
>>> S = 0.11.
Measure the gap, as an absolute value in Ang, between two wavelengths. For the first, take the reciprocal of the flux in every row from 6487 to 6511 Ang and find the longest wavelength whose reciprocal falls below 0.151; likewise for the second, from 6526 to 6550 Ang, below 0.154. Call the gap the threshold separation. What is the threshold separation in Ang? 45.1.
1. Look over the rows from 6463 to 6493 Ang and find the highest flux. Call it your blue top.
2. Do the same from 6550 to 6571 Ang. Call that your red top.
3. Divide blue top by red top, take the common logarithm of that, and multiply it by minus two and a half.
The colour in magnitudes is -0.14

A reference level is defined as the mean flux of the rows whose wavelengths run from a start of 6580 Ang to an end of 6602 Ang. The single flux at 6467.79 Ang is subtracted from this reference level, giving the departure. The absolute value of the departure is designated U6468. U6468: 0.04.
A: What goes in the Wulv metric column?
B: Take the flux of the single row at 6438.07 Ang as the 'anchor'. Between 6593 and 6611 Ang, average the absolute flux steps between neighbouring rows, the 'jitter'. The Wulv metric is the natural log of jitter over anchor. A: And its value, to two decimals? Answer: -2.90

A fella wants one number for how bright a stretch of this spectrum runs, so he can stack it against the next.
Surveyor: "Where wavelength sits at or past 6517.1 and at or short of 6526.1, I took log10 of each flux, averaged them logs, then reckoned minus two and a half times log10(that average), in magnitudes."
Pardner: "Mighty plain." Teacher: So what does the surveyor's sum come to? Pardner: 0.244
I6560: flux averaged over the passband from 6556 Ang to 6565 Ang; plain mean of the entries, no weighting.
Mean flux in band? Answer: 5.82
